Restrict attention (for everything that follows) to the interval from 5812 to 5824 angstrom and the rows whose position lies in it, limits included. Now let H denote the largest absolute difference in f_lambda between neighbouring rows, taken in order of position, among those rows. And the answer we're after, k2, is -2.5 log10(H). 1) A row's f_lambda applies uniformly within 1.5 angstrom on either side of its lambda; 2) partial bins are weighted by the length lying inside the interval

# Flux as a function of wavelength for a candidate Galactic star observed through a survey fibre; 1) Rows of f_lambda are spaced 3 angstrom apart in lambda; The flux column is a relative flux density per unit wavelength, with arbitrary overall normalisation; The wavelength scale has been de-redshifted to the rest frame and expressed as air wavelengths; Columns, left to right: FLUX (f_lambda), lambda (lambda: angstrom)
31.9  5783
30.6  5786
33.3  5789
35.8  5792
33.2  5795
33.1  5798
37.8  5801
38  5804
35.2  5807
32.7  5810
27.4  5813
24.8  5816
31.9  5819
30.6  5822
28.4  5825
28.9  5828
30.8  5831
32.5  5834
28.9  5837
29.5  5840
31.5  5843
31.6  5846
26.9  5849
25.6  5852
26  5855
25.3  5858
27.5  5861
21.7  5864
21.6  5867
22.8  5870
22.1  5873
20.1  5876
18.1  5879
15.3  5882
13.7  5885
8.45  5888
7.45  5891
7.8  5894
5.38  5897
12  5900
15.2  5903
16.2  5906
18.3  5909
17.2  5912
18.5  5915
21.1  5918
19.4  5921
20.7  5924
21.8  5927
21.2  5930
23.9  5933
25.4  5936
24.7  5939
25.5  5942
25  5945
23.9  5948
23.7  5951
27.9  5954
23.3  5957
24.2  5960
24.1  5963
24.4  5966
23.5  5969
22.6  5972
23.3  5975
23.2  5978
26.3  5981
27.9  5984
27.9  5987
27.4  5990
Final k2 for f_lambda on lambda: -2.1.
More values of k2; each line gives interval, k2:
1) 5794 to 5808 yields -1.7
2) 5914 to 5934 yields -1.1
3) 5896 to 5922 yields -2.1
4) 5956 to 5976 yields 0.1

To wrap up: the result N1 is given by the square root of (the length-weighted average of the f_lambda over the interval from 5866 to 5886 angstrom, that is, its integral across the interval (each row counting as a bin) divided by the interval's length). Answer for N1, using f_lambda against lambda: 4.38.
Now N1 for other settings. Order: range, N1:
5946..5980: 4.90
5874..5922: 3.83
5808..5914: 4.74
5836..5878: 5.07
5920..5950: 4.82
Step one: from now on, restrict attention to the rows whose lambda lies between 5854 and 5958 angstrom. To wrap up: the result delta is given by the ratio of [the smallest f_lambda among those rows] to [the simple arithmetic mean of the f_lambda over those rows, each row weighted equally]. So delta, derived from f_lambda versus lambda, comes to 0.27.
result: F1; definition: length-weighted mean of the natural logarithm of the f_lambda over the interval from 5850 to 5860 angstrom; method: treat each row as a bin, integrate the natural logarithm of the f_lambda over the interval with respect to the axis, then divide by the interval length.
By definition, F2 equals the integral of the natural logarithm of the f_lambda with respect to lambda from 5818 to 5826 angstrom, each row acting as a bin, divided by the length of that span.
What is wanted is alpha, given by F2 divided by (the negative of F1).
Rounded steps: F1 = 3.25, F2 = 3.41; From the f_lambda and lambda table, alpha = -1.05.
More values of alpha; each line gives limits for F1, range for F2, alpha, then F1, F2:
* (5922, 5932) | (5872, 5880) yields -0.98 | 3.06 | 3.00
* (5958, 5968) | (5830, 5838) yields -1.08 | 3.18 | 3.43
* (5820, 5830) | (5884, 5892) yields -0.66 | 3.38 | 2.25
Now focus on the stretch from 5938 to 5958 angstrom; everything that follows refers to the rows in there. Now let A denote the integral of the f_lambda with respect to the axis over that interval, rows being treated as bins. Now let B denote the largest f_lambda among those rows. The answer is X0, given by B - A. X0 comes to -470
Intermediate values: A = 498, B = 27.9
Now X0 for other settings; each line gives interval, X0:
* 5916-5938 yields -457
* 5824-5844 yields -569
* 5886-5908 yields -217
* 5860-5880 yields -411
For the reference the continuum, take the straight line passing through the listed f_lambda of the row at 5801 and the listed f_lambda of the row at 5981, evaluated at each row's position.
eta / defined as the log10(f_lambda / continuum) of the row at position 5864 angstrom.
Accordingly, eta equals -0.19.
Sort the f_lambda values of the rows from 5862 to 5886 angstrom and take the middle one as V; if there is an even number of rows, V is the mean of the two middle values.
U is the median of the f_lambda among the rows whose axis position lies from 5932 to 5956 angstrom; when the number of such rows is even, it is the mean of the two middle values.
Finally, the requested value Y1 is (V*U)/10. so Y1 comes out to 52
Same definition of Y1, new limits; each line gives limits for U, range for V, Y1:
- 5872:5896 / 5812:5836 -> 43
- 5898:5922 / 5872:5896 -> 26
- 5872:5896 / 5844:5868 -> 37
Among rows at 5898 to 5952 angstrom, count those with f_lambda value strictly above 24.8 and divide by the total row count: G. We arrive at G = 0.17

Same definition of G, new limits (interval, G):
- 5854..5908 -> 0.17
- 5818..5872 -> 0.83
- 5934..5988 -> 0.39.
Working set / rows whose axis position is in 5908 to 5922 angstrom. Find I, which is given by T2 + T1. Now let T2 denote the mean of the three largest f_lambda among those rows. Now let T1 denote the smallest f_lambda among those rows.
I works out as 37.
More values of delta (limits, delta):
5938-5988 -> 0.91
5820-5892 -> 0.31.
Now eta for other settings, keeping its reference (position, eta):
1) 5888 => -0.58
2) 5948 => -0.08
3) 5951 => -0.08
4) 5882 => -0.33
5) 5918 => -0.16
